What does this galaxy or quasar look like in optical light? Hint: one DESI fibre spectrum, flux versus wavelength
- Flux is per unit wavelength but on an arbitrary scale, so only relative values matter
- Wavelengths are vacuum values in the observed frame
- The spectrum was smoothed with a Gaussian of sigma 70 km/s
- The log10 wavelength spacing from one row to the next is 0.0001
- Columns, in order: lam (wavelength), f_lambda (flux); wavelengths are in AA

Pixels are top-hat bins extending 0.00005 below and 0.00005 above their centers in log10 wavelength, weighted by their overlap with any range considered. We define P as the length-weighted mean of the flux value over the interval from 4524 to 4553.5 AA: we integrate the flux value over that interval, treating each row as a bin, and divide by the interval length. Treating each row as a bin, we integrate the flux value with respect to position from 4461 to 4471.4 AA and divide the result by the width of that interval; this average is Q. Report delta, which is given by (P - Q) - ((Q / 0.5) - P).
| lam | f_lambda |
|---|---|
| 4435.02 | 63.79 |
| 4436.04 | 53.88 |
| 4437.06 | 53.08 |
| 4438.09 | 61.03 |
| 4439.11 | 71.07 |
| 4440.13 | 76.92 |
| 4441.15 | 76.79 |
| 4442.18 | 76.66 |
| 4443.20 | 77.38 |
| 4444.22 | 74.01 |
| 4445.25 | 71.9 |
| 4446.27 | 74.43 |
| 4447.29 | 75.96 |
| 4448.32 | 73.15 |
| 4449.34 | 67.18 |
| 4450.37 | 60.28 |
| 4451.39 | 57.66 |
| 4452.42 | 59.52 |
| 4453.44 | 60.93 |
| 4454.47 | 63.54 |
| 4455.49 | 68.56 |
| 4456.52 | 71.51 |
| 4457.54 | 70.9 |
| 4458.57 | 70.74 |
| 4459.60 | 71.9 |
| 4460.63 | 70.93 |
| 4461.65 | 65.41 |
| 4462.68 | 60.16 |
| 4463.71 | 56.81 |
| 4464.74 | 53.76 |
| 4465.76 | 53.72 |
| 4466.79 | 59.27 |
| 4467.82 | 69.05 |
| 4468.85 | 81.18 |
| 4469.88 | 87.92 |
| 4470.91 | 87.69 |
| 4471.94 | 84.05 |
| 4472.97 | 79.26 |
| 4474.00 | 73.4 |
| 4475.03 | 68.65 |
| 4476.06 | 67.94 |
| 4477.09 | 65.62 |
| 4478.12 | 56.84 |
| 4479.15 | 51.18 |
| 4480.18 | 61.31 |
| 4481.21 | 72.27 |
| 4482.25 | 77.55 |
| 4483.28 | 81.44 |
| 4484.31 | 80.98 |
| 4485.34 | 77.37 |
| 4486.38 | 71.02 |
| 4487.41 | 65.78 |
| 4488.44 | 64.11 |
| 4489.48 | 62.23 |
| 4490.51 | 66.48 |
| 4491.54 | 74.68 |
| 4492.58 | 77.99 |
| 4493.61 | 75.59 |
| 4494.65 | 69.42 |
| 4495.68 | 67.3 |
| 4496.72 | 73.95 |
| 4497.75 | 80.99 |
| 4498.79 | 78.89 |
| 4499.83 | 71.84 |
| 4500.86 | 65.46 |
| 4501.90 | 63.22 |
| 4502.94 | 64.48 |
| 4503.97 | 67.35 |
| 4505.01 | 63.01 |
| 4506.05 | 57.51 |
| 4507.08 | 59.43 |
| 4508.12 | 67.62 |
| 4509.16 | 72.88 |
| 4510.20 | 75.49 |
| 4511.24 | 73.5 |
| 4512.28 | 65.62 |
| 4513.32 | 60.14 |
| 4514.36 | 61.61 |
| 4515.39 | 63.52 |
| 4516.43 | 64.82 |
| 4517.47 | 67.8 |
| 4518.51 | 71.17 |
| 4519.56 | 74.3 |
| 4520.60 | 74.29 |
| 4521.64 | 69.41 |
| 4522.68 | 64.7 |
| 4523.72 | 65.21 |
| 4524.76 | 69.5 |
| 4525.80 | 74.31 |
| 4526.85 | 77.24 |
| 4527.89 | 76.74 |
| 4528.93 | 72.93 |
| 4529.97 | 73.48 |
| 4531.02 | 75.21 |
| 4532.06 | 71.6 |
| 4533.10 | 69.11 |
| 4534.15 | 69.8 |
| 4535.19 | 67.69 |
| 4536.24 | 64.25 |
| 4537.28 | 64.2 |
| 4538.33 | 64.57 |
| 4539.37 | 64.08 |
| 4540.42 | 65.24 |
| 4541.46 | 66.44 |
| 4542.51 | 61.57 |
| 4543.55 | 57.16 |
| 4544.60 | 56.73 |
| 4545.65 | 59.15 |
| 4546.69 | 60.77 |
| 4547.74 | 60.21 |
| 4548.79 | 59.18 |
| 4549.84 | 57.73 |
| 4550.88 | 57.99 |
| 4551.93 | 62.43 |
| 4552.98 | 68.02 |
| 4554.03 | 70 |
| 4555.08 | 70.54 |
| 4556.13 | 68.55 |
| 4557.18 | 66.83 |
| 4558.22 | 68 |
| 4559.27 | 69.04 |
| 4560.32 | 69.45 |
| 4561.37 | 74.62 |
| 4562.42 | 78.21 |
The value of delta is -71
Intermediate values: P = 66.0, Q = 67.5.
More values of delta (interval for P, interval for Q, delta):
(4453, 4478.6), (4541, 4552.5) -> -42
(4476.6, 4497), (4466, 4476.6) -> -86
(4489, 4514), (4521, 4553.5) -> -60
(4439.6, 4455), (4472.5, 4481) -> -58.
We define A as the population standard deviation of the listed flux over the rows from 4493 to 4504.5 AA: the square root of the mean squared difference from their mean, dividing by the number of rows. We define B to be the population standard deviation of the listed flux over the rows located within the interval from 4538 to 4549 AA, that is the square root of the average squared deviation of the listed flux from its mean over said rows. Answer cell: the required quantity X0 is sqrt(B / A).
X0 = 0.7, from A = 5.7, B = 3.1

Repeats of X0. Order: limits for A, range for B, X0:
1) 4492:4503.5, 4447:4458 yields 1.0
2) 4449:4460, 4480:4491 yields 1.2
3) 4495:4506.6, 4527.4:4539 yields 0.8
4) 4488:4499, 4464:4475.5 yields 1.4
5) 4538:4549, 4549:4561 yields 1.2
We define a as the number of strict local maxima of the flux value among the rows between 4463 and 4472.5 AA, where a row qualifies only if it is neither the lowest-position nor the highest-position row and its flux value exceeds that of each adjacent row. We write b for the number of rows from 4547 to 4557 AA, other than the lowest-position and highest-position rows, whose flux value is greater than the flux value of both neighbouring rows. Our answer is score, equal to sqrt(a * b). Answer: 1.0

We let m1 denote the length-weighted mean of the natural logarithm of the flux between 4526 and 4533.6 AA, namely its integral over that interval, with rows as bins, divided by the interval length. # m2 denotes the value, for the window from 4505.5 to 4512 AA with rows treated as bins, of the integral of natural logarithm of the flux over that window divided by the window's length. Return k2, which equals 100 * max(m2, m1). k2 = 430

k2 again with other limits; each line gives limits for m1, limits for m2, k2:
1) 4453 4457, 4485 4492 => 423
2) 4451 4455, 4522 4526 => 423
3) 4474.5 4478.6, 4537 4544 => 417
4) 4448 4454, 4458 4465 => 416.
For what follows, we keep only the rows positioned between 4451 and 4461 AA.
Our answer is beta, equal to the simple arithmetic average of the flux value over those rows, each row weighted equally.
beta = 66.6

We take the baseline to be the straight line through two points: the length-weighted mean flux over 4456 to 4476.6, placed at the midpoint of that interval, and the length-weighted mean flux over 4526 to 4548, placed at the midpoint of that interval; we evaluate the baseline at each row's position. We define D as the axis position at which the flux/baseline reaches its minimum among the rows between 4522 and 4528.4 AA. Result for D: 4522.68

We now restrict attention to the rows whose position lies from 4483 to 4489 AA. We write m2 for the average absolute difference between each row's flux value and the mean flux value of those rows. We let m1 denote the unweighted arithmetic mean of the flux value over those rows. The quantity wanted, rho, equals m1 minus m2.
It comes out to 67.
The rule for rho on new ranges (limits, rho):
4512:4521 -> 63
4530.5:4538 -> 66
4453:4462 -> 65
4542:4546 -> 57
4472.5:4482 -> 60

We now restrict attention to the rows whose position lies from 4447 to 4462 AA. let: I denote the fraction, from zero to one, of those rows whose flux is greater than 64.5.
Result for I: 0.67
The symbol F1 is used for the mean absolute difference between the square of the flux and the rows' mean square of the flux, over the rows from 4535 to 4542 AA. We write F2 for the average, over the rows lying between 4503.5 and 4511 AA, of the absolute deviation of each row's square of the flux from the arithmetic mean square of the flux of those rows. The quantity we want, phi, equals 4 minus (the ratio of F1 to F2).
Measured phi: 3.80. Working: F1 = 140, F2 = 699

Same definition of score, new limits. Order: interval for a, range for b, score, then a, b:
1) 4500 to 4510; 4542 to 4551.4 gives 1.0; 1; 1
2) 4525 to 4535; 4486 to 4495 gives 1.4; 2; 1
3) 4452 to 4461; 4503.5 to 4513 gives 1.4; 2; 1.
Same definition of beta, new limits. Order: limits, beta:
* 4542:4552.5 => 59.3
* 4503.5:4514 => 66.3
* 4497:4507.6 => 67.2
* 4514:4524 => 67.7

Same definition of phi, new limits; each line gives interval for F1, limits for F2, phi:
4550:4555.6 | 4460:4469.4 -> 3.40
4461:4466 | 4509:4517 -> 3.34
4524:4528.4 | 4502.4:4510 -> 3.28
